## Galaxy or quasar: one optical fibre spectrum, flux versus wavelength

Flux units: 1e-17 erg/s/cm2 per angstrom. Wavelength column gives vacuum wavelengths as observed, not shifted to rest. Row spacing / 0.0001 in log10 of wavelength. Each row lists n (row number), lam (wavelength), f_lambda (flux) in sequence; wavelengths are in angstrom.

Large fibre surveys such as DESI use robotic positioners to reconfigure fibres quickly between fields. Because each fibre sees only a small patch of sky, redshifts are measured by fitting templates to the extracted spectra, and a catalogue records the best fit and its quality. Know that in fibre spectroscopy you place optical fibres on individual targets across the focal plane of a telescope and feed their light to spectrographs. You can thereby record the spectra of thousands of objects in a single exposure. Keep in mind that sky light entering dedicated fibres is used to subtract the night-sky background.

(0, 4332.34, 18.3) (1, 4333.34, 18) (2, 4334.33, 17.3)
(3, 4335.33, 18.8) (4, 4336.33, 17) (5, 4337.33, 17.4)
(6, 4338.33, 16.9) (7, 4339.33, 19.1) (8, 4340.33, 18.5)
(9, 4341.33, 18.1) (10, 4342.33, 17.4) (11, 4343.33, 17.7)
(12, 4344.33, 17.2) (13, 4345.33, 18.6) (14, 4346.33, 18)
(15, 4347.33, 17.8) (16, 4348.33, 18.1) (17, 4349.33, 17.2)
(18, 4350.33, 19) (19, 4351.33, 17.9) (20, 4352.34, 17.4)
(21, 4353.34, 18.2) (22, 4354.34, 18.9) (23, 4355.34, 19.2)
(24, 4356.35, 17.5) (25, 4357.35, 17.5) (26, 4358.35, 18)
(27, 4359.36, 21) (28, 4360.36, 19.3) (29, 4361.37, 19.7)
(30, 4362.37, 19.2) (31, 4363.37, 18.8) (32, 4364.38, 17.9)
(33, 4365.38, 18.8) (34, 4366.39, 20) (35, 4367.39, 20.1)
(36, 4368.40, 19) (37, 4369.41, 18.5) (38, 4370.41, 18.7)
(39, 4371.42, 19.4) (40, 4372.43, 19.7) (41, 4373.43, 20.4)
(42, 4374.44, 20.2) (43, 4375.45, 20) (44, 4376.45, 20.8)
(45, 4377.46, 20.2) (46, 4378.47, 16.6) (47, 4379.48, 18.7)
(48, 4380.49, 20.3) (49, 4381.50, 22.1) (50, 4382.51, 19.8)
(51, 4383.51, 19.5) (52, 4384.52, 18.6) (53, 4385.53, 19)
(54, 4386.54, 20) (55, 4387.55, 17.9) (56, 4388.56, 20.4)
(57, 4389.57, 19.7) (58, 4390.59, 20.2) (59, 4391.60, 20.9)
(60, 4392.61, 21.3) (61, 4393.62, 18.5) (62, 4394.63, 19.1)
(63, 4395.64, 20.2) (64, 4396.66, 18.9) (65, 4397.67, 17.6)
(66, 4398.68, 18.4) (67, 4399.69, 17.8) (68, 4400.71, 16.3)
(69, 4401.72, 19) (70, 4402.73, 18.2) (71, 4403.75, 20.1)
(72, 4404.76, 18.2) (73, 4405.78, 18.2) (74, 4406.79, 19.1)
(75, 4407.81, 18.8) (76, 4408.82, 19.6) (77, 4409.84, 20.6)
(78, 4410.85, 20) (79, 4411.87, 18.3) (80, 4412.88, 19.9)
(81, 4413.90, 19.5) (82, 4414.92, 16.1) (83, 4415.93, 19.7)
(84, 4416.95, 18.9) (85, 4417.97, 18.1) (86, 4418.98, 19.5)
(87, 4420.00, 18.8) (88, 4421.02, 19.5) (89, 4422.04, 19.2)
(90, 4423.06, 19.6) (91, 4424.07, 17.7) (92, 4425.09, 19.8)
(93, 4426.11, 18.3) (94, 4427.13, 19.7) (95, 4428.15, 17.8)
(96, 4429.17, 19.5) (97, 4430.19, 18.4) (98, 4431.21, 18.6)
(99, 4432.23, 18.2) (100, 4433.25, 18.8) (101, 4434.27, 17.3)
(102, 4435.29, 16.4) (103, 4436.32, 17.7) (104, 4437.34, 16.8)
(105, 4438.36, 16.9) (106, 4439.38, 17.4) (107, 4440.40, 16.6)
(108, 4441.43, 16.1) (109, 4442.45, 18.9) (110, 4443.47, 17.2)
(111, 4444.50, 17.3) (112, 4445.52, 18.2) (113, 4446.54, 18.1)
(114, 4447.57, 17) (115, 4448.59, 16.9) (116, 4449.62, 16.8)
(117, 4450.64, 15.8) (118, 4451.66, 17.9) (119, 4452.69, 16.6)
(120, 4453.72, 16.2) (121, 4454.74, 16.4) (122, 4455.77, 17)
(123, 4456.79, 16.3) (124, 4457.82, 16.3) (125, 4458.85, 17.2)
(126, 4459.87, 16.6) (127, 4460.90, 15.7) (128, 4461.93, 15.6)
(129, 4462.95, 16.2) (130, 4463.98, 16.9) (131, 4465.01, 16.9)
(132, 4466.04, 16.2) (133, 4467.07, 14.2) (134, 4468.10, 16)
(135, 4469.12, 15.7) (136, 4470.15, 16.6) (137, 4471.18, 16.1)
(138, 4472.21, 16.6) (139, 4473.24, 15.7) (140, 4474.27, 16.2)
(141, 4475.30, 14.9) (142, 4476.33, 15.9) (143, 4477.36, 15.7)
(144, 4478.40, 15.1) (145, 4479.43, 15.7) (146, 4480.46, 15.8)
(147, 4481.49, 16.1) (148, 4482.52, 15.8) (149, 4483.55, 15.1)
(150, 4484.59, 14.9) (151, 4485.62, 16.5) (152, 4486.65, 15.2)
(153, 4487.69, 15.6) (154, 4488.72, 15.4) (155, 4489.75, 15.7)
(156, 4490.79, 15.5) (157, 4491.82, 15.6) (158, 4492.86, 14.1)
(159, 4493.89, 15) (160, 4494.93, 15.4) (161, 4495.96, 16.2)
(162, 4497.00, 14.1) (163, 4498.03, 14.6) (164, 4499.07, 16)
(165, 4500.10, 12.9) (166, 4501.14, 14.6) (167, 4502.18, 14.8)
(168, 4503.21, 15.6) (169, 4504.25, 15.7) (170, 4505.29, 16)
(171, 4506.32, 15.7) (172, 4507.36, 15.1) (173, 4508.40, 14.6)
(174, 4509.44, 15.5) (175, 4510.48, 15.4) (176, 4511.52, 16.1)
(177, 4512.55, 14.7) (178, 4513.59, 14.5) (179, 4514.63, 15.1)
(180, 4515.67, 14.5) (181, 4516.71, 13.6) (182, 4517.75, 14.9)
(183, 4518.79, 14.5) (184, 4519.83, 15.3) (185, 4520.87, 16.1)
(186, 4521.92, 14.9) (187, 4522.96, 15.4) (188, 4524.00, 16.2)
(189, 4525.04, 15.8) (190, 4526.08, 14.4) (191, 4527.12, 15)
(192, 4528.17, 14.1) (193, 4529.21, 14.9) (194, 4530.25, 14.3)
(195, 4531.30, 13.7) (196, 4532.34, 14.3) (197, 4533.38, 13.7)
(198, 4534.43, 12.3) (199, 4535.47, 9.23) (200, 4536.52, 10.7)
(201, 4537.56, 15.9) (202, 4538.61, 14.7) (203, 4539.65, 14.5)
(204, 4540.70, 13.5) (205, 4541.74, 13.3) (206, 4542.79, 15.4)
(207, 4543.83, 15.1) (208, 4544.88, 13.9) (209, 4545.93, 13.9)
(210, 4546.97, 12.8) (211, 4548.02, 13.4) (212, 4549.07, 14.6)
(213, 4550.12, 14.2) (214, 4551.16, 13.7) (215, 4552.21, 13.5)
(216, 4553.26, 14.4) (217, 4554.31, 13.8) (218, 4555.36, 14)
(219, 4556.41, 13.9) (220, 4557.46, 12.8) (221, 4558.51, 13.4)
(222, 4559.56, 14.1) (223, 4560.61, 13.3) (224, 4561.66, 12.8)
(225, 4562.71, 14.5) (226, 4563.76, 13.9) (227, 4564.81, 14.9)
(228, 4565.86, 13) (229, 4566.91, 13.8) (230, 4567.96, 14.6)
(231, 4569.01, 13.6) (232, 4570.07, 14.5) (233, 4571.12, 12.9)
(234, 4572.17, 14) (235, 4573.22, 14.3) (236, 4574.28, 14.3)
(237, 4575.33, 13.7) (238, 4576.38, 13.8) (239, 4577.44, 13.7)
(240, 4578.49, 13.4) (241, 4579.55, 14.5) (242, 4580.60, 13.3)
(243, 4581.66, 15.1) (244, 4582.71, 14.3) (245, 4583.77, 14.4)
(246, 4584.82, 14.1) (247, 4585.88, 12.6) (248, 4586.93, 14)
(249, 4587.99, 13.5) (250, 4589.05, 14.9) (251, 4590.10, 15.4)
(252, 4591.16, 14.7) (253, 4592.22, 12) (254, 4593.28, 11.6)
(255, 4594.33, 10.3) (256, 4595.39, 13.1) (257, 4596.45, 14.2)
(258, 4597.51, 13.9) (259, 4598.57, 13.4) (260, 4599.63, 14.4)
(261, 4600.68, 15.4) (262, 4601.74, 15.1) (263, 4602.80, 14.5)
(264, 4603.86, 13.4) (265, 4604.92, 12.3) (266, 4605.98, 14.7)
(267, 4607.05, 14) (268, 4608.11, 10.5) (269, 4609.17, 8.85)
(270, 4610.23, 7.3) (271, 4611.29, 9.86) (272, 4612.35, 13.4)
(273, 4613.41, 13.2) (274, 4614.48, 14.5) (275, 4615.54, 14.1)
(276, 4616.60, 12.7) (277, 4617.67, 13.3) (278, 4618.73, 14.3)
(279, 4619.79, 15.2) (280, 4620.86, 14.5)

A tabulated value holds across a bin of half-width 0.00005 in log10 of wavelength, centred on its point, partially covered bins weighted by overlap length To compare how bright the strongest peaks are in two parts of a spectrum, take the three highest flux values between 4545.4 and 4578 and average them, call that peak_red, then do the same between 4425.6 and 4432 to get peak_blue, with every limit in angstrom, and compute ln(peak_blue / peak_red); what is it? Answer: 0.27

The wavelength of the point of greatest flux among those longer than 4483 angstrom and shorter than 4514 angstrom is 4485.62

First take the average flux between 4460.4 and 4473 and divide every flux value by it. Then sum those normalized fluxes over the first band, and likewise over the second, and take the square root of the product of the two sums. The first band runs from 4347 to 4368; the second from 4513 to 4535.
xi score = 21.6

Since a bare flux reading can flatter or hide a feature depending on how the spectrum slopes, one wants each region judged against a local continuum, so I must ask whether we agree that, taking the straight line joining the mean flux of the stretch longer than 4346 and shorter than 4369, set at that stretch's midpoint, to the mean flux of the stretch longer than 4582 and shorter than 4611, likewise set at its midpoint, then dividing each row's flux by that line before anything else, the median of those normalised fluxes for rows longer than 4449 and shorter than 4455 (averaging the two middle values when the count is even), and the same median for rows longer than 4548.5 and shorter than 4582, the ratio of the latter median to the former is 0.99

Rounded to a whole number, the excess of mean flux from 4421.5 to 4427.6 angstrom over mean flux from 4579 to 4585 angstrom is 5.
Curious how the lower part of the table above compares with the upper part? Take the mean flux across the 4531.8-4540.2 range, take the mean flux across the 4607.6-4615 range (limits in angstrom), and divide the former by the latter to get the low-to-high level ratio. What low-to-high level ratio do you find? 1.19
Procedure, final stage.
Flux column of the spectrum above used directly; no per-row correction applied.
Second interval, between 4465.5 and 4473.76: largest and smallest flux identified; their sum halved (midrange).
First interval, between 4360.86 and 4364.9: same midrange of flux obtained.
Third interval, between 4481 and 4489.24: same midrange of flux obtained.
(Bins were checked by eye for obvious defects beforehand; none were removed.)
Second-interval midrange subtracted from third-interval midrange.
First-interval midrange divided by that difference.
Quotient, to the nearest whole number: 63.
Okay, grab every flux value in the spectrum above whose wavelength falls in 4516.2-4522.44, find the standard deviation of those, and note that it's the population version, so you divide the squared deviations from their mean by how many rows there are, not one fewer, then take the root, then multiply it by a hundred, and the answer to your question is 76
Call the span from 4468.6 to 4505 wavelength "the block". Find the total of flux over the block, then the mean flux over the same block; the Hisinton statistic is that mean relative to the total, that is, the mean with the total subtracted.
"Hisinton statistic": -525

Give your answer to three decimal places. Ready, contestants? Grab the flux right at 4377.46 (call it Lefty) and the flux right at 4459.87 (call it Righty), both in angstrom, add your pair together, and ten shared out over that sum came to 0.272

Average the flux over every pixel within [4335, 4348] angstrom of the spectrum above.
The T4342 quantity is 17.9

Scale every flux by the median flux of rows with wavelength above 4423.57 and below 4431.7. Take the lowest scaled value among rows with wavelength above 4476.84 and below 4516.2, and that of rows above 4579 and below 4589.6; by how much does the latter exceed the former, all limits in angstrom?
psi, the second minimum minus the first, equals -0.016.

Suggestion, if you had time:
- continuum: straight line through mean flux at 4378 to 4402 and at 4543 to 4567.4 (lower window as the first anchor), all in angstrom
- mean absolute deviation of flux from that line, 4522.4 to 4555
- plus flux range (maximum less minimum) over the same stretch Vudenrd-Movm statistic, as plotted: 7.9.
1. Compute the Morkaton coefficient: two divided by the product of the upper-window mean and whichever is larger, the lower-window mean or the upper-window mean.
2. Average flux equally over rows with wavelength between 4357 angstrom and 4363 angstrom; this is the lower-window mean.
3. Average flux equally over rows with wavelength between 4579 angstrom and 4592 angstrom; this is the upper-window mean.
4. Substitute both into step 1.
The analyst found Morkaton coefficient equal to 0.0074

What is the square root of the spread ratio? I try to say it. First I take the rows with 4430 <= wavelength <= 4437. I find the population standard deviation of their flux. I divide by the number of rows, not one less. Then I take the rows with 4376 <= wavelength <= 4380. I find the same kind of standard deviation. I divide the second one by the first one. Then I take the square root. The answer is 1.44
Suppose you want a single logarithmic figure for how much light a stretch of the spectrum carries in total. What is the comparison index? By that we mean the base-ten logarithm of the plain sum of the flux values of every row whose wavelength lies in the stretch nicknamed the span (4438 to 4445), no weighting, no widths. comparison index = 2.08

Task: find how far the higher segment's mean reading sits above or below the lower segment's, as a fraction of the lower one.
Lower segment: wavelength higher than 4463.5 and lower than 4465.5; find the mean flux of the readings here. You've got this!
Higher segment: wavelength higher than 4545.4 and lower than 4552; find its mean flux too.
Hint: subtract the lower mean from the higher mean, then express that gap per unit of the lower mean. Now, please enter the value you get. -0.185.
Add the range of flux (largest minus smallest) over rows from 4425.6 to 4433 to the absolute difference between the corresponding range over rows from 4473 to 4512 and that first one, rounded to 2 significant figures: 3.6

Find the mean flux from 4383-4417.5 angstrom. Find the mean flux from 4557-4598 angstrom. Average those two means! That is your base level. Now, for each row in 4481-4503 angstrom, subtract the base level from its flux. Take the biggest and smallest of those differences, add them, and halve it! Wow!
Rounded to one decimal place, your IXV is -1.7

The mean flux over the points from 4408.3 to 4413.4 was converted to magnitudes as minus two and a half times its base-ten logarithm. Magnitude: -3.24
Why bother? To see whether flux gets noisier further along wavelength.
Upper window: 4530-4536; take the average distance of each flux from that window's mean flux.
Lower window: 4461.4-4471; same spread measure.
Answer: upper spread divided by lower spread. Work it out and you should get 2.5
